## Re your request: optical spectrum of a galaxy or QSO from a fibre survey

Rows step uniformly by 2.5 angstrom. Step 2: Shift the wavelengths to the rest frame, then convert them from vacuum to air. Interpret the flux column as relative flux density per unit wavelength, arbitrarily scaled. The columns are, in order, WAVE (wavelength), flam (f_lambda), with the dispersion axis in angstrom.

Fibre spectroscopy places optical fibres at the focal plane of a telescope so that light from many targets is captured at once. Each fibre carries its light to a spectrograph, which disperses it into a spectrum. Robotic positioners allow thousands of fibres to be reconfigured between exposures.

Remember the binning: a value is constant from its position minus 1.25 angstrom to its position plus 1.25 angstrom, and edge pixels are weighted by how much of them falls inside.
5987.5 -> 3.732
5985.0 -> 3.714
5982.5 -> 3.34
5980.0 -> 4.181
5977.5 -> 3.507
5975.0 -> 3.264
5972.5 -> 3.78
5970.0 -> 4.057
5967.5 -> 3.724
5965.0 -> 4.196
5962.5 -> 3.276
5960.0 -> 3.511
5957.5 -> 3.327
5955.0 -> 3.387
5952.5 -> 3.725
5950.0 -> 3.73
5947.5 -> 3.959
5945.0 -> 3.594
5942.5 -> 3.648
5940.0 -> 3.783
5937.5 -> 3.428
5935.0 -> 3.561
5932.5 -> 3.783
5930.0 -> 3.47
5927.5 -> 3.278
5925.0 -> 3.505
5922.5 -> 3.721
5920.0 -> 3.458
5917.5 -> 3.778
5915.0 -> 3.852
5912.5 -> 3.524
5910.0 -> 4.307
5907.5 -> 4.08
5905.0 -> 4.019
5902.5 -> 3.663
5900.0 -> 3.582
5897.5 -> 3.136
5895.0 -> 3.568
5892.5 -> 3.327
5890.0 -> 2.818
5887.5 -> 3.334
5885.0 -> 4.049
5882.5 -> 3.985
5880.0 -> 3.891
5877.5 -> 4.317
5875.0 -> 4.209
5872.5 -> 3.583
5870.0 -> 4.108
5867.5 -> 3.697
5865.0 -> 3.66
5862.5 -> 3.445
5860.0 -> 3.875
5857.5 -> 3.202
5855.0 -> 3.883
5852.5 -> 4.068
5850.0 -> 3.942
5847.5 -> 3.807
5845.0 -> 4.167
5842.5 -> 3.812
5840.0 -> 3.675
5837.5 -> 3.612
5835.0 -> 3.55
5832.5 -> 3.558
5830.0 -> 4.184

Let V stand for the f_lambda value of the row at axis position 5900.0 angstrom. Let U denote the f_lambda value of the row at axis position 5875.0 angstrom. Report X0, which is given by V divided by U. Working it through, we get 0.85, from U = 4.209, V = 3.582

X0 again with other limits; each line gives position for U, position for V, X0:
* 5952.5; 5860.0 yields 1.04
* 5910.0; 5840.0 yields 0.85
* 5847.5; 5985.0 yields 0.98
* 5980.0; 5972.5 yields 0.90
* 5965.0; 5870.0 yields 0.98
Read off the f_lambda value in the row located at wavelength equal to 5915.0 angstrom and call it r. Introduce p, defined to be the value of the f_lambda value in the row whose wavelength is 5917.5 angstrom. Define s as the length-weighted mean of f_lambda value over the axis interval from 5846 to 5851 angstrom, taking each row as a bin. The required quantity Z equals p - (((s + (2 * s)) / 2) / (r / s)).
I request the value -2.1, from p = 3.778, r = 3.852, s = 3.89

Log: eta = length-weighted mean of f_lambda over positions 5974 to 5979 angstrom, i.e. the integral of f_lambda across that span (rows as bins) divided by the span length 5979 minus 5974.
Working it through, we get 3.4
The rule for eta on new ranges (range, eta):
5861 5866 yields 3.6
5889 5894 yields 3.1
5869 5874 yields 3.9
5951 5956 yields 3.6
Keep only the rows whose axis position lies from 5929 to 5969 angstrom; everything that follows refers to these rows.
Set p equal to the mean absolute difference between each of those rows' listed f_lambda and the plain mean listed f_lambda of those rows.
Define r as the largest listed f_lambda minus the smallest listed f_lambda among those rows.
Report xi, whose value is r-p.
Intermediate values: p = 0.19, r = 0.9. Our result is 0.73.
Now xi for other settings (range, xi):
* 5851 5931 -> 1.21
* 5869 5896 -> 1.12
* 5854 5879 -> 0.83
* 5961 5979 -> 0.64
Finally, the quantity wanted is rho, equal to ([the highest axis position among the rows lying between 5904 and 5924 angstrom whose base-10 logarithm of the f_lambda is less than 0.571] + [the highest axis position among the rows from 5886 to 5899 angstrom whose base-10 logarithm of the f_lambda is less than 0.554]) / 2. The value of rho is 5910.0 angstrom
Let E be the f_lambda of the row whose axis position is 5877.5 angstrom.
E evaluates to 4.317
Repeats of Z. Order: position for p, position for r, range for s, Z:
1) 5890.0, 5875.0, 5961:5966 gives -2.1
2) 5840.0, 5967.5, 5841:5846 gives -2.7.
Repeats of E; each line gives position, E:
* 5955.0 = 3.387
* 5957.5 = 3.327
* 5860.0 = 3.875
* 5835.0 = 3.55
